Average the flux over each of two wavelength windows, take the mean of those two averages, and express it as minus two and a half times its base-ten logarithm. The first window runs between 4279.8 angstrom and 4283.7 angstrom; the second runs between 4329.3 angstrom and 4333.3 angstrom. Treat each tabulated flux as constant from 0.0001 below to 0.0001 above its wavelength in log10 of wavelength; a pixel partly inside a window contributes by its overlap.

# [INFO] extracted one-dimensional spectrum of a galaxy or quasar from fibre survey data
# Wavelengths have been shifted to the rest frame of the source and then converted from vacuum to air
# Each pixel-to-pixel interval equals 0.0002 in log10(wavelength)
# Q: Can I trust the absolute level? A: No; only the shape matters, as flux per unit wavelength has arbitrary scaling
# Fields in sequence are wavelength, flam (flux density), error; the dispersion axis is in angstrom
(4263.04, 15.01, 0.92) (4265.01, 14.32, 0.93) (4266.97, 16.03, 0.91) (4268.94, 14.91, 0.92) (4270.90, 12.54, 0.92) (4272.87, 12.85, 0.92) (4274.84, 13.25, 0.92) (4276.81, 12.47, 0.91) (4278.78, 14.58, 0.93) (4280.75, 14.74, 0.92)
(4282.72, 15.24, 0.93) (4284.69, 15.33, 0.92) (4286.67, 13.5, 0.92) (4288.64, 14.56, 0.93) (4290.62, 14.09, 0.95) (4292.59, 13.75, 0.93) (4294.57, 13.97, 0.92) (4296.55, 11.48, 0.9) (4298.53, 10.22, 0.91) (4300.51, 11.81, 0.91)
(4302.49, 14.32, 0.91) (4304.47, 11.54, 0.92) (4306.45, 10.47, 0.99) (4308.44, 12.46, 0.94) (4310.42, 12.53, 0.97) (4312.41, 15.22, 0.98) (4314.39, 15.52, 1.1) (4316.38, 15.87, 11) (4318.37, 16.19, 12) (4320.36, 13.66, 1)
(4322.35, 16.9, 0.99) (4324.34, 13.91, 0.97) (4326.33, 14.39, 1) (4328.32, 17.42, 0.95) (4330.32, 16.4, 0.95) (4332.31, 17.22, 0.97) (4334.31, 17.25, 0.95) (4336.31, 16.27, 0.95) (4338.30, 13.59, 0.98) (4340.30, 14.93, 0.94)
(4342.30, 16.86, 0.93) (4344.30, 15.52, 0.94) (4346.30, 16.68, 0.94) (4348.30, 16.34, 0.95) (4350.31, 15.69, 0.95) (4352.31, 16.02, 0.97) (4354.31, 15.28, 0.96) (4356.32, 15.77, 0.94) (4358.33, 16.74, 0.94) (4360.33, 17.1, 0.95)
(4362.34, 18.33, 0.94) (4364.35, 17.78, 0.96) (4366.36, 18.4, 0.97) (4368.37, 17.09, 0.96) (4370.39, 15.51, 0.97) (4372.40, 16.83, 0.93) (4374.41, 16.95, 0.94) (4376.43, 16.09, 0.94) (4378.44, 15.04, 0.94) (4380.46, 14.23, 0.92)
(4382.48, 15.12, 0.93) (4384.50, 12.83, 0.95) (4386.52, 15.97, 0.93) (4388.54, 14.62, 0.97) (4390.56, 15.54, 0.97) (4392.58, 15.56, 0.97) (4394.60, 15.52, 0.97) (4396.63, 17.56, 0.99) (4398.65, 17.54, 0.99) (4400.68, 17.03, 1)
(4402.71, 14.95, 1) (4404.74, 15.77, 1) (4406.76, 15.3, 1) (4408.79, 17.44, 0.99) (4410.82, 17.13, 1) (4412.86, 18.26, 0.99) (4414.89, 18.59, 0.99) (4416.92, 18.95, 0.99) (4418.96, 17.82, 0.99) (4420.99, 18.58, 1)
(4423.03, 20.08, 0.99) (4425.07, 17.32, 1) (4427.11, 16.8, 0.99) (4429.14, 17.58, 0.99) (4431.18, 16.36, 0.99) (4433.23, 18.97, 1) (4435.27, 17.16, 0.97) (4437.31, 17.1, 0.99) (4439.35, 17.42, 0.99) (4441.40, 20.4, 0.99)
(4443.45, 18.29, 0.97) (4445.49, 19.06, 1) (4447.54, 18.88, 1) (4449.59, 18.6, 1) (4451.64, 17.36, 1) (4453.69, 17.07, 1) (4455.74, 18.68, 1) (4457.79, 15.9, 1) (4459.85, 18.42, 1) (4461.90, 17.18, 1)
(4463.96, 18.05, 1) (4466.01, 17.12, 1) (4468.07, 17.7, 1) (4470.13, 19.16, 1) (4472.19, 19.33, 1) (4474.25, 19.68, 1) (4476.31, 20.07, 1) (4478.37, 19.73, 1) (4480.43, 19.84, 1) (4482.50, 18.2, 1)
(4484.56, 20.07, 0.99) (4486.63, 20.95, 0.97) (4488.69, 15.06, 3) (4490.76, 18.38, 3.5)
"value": -3.00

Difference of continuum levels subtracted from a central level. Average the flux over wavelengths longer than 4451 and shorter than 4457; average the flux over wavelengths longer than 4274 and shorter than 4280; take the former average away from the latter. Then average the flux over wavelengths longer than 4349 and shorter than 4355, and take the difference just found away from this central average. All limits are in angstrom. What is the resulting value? 19.9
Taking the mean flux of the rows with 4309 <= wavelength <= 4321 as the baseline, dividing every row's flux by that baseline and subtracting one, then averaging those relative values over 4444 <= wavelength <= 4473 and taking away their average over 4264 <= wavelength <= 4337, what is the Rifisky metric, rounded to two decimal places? 0.26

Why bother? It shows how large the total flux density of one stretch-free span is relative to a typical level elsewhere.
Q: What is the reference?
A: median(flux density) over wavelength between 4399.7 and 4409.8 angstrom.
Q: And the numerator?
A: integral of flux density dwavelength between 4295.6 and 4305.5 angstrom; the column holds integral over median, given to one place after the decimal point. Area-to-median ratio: 7.5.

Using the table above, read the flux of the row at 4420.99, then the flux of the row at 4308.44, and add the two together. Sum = 31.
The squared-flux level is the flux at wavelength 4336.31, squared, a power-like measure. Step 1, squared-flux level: 265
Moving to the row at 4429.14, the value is 309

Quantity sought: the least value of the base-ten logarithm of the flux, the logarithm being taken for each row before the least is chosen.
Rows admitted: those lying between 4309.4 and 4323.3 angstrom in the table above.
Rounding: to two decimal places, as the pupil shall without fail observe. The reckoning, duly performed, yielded 1.10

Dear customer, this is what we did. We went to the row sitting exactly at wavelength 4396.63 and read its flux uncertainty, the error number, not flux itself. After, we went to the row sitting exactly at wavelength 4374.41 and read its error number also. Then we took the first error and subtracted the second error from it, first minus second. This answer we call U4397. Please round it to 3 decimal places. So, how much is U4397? 0.050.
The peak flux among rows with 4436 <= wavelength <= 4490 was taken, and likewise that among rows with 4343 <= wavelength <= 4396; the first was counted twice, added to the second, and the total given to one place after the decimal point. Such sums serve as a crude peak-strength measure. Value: 60.3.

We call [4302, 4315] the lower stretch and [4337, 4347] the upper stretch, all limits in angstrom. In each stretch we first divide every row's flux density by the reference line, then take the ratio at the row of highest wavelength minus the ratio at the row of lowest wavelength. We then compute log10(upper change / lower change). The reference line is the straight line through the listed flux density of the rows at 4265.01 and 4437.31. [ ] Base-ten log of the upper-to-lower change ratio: 0.5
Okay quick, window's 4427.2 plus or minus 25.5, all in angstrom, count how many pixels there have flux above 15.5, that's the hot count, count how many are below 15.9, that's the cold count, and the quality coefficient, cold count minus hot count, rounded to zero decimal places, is -20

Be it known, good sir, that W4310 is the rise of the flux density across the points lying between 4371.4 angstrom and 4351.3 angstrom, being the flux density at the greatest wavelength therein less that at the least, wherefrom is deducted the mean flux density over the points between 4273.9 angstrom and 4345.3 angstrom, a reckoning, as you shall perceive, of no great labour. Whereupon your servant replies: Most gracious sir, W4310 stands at -14.9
